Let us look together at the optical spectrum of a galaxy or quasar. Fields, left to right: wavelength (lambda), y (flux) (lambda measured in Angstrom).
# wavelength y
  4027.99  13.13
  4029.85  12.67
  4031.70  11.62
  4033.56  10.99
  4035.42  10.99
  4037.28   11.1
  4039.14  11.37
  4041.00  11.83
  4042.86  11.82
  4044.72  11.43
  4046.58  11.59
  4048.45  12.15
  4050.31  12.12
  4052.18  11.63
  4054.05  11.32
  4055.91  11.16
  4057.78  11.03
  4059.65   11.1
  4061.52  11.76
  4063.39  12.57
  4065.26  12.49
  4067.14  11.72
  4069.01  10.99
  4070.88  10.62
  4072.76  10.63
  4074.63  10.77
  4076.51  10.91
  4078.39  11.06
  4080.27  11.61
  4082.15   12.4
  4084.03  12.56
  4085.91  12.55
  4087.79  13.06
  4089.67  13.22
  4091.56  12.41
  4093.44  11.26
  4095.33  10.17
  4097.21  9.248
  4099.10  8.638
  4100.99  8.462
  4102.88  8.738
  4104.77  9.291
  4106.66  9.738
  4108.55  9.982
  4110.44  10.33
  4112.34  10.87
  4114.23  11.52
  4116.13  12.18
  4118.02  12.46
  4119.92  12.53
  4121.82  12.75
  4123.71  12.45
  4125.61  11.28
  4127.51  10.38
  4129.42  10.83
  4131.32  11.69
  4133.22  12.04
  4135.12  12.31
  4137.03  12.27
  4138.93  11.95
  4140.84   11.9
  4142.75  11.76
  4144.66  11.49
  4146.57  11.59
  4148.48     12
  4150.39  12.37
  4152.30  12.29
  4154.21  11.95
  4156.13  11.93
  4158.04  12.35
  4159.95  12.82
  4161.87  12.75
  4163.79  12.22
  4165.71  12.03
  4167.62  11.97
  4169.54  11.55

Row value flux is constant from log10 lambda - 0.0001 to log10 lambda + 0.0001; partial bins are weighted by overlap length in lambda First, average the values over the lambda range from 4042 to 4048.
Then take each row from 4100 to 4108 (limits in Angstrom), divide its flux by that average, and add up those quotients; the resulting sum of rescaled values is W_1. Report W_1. 3.1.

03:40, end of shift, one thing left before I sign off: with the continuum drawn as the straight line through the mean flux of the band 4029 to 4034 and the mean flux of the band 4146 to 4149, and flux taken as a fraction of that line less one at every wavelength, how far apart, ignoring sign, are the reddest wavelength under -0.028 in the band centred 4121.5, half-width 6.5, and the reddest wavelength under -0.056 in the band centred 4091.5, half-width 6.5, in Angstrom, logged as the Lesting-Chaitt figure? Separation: 30.3 Angstrom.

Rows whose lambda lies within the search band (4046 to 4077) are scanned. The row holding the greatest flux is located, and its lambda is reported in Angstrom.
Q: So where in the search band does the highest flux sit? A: 4063.39 Angstrom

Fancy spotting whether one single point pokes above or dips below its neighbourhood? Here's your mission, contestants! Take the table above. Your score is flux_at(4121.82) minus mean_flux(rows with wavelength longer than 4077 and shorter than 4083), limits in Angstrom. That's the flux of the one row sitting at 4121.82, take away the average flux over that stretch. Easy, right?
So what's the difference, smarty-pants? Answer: 1.1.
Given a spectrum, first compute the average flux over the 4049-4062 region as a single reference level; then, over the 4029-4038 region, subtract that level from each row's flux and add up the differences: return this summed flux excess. 0.1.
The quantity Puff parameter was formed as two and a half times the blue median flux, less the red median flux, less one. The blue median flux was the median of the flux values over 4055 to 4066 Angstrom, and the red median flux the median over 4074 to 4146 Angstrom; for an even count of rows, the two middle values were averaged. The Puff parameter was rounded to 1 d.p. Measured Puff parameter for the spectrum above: 16.1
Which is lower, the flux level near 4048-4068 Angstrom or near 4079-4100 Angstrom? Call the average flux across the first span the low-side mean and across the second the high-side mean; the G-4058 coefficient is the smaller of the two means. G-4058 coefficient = 11.6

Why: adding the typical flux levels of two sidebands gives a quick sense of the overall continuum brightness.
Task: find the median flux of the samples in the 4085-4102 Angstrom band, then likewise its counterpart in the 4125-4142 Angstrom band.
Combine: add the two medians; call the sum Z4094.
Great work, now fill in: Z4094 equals 23.2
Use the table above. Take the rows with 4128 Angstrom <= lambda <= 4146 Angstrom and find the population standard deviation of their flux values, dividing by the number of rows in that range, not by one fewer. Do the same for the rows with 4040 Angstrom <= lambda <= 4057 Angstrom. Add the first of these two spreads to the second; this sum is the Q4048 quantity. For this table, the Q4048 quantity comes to 0.75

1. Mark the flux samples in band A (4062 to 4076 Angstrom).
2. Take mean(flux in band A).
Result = 11.4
